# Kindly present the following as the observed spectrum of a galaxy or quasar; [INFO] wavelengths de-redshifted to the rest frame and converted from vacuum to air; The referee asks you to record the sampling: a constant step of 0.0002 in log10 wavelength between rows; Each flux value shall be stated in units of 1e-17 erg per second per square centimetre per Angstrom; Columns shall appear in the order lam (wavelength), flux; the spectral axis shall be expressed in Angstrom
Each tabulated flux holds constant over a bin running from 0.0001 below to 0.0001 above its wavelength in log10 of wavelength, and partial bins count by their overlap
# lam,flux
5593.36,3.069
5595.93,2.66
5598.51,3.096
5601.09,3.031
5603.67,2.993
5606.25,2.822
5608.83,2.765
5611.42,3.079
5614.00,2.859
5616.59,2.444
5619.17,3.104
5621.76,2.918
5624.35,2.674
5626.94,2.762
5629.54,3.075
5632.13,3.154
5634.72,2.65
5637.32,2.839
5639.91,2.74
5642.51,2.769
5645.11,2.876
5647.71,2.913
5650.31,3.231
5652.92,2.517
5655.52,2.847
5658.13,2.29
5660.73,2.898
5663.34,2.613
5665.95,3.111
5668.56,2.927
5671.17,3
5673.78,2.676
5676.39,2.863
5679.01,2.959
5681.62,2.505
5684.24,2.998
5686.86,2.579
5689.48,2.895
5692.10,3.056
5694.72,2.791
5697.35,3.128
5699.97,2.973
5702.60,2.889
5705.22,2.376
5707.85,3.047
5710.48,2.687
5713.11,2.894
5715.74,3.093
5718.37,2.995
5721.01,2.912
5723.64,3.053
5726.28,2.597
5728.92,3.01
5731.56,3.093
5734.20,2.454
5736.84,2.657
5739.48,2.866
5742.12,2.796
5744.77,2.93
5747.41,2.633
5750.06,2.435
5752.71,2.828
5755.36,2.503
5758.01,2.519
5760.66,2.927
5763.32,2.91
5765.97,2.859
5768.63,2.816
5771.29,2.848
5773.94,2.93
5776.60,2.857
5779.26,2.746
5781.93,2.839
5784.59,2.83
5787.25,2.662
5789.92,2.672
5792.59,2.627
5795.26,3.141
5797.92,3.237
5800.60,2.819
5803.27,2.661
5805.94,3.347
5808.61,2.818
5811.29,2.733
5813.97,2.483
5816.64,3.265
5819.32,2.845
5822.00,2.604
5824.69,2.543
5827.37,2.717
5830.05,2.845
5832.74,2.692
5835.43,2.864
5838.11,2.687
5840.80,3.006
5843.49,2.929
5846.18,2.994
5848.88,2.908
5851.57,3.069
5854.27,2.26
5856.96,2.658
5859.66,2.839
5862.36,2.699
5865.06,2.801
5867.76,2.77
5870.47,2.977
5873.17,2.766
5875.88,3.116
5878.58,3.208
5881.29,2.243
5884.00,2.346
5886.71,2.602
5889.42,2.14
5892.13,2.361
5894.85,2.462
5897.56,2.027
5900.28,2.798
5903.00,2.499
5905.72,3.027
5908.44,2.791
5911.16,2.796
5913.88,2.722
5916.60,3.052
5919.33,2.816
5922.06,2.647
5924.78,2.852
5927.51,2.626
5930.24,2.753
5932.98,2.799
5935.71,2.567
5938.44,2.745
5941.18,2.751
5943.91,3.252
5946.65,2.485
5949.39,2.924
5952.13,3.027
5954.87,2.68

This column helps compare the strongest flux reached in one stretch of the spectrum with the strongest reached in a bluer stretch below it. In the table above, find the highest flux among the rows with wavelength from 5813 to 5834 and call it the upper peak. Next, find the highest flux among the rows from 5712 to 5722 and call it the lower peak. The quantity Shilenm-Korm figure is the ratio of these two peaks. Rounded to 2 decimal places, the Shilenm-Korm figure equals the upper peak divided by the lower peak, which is 1.06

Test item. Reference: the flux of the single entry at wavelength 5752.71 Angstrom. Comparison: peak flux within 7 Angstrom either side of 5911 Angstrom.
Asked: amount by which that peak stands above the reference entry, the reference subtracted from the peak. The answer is 0.22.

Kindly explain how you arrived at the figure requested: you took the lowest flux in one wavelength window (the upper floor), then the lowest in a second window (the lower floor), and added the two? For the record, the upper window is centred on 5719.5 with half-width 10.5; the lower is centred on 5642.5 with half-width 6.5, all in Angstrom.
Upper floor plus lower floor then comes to 5.34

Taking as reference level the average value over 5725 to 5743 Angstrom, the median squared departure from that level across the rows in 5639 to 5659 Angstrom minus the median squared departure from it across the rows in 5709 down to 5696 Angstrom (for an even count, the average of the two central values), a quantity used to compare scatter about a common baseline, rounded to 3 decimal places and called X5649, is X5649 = -0.057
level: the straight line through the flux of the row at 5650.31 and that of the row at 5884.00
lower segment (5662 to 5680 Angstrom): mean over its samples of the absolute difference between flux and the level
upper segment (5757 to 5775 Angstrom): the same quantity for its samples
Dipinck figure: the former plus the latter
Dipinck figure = 0.40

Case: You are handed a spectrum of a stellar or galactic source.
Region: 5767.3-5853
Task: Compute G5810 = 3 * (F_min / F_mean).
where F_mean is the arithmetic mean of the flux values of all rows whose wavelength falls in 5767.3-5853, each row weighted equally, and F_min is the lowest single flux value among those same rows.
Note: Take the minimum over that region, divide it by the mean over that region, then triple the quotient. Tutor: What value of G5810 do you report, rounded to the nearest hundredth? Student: 2.62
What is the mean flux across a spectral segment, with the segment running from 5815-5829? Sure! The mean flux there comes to 2.79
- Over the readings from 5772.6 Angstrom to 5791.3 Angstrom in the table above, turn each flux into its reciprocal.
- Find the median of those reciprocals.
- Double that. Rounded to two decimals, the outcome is 0.71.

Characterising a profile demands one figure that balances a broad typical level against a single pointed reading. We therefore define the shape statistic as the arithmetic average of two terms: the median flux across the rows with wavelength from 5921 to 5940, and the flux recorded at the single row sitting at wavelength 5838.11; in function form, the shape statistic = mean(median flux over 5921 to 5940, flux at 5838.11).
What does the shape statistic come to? 2.72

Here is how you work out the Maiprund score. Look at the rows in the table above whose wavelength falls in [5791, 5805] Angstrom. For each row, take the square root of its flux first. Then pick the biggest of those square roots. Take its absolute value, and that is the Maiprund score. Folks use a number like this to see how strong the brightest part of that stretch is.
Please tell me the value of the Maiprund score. 1.80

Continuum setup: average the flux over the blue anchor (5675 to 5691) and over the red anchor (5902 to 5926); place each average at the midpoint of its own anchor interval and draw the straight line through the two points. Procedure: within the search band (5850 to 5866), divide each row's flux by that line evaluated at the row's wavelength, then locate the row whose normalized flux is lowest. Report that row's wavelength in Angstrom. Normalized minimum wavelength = 5854.27 Angstrom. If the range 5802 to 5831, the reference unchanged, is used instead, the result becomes 5813.97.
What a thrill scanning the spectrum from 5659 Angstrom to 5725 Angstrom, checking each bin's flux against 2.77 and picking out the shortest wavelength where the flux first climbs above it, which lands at 5660.73 Angstrom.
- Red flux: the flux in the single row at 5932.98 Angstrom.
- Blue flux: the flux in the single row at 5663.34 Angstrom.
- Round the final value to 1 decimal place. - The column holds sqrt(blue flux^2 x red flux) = 4.4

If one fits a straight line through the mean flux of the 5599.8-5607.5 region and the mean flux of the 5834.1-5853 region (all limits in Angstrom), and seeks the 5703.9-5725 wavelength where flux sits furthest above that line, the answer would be 5715.74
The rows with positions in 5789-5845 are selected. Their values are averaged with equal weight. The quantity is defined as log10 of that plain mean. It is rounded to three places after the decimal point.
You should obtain 0.453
